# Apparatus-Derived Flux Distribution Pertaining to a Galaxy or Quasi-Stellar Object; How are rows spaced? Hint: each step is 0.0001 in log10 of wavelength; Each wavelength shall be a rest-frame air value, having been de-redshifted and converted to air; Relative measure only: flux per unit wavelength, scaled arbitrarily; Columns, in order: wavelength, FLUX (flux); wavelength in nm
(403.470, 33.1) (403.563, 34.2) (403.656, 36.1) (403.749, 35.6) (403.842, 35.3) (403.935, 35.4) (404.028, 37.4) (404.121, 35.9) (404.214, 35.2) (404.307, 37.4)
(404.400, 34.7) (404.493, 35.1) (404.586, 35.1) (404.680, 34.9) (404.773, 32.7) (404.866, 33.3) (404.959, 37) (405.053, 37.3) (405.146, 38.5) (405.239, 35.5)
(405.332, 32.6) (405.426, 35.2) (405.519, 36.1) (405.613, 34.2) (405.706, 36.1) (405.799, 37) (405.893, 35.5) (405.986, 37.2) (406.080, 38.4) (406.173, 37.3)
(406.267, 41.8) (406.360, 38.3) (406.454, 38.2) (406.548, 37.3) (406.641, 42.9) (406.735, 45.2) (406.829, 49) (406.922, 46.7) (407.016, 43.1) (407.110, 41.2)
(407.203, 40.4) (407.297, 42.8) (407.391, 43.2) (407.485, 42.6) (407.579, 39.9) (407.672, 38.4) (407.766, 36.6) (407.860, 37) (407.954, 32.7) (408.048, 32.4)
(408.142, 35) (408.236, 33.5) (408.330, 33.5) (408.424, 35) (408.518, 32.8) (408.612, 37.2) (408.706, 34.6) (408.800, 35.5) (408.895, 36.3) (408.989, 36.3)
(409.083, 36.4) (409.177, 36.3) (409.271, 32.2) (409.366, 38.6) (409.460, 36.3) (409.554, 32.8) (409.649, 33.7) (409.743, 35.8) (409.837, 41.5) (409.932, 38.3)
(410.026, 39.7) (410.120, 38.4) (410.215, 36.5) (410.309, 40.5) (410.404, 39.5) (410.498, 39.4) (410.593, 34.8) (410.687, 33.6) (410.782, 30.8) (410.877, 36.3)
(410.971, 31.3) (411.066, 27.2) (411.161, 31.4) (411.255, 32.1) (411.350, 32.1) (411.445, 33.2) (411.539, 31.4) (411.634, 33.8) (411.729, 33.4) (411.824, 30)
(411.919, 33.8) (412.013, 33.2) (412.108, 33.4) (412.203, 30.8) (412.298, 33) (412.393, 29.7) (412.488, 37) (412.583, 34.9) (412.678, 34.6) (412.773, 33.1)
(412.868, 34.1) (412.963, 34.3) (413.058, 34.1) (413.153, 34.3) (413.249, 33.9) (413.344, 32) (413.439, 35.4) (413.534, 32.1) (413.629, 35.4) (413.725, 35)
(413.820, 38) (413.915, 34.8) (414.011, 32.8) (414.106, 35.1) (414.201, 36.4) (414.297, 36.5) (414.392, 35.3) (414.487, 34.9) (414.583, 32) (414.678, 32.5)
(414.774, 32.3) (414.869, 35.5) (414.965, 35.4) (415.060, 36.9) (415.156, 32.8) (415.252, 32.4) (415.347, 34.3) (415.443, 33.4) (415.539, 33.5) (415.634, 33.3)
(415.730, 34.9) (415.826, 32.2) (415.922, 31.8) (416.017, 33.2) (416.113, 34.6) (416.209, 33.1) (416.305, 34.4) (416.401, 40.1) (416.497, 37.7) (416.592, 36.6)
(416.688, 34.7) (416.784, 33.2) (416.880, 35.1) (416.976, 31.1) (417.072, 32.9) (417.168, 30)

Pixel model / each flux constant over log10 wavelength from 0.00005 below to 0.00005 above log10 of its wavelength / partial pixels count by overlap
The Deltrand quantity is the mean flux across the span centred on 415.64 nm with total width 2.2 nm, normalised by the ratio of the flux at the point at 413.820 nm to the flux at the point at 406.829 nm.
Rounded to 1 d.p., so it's 44.2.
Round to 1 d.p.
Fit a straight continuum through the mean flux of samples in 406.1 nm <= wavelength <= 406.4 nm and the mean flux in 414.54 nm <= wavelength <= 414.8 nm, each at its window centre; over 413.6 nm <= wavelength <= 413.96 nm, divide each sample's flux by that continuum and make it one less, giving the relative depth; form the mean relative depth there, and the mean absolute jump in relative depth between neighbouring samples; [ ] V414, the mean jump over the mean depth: 0.8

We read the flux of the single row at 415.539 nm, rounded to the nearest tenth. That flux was 33.5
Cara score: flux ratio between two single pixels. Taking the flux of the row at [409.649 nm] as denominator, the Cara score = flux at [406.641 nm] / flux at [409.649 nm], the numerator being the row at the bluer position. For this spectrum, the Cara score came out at 1.27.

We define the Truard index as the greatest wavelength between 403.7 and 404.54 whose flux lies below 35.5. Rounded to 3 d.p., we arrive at 404.493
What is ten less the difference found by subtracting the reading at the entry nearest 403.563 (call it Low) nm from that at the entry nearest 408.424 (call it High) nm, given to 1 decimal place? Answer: 9.2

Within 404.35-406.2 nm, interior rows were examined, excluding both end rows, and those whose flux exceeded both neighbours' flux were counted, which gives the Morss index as 4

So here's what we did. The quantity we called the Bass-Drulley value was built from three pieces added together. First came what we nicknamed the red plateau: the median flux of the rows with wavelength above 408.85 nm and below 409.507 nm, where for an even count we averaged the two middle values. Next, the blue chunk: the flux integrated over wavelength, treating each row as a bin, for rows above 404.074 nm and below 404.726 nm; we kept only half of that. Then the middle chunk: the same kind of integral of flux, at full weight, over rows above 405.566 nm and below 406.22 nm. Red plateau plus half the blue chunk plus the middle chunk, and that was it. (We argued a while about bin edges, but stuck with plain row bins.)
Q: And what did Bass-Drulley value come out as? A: 71.8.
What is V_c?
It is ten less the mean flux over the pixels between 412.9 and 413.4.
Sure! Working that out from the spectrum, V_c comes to -23.7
